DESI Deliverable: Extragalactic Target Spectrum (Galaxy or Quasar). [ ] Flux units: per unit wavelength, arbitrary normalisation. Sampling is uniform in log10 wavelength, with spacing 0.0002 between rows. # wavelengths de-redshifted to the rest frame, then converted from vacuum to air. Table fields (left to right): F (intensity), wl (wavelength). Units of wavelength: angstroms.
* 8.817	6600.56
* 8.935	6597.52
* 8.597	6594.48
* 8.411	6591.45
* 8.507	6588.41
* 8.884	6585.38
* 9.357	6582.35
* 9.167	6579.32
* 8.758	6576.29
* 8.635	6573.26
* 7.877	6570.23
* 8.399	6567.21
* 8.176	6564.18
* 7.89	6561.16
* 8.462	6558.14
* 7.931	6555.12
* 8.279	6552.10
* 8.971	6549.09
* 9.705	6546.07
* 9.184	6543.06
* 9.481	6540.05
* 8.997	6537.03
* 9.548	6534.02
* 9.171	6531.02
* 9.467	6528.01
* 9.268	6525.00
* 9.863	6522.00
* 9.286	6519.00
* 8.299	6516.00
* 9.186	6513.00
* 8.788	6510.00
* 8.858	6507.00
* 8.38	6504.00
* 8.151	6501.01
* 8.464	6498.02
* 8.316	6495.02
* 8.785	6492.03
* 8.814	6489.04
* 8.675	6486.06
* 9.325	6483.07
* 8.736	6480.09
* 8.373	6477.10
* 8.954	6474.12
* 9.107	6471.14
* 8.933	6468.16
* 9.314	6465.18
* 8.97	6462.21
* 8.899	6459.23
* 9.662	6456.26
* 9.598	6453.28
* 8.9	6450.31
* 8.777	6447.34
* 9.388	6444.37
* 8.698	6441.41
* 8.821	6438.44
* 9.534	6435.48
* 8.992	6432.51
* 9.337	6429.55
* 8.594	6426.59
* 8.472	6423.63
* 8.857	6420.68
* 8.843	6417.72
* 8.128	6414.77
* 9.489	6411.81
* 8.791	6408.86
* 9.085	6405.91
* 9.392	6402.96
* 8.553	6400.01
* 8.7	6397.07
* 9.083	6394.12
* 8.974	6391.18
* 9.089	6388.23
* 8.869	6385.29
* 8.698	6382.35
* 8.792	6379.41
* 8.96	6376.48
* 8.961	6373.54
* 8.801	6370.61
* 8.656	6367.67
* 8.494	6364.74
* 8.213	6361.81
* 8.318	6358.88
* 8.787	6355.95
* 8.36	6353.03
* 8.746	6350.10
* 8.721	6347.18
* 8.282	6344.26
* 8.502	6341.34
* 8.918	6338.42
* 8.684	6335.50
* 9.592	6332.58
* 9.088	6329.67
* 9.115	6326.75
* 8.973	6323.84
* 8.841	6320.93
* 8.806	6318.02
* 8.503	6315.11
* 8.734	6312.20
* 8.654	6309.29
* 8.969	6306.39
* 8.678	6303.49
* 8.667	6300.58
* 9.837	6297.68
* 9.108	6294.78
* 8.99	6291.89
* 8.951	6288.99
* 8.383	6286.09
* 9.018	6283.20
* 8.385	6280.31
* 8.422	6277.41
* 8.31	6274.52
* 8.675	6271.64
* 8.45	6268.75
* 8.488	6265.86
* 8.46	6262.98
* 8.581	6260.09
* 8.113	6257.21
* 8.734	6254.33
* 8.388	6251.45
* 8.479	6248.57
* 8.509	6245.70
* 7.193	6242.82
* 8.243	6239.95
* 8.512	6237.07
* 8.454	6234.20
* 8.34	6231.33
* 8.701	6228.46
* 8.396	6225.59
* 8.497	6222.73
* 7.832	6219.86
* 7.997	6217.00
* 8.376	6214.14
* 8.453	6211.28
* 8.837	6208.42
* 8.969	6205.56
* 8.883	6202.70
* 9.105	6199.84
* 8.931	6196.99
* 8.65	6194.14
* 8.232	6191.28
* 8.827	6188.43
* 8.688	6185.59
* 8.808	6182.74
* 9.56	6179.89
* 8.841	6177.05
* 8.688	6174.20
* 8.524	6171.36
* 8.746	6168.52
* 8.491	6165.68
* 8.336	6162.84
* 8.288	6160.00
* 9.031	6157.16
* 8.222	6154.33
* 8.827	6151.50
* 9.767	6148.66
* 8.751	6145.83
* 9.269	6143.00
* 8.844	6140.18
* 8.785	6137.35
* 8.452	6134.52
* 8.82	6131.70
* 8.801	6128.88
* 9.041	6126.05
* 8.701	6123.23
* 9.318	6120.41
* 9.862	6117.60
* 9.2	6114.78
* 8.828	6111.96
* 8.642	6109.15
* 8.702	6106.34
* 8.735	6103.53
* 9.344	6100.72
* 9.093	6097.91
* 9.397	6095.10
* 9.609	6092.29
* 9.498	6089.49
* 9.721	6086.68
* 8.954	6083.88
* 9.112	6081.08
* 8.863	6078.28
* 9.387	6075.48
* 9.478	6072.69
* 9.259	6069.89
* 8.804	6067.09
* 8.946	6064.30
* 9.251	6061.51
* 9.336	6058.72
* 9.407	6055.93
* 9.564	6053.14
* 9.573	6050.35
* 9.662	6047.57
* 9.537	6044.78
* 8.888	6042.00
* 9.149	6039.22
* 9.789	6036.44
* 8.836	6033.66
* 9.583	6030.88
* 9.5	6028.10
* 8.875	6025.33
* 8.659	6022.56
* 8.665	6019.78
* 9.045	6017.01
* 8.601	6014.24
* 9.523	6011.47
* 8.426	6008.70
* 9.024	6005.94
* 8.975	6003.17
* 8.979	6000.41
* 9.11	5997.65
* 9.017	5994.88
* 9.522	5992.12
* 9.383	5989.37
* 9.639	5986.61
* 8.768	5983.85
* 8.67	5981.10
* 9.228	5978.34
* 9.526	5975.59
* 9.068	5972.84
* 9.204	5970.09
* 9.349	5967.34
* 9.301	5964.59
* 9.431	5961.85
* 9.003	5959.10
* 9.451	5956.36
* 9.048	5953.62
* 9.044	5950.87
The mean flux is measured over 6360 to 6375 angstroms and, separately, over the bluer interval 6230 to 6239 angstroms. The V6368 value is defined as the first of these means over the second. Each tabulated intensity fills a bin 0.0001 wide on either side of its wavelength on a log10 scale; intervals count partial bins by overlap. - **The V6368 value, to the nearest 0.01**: 1.02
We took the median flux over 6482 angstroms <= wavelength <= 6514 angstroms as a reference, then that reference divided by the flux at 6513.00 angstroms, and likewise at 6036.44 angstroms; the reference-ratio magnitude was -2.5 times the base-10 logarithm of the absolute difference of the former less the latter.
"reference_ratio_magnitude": 3.1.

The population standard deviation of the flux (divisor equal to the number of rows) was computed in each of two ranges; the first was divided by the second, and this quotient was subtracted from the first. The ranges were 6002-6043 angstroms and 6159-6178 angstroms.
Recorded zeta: -1.6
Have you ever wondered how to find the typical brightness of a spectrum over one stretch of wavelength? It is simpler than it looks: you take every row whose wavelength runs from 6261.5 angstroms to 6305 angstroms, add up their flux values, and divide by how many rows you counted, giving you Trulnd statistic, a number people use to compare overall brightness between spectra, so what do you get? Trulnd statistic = 8.72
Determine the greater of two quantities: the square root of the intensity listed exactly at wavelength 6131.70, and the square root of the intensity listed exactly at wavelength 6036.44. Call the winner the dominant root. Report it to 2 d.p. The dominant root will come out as 3.13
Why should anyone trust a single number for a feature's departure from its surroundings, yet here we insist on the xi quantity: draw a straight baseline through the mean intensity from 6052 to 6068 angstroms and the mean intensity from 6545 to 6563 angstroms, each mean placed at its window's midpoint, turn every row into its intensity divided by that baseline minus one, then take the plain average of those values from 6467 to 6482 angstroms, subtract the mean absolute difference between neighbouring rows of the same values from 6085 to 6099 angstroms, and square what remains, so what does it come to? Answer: 0.0000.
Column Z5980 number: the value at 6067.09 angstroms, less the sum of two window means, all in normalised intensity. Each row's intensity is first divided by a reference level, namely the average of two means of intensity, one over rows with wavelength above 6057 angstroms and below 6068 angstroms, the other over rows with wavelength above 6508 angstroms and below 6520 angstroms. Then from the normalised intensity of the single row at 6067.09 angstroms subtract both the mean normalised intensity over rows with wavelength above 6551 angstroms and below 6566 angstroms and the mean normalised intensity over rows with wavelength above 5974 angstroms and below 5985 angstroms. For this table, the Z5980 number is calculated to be -0.93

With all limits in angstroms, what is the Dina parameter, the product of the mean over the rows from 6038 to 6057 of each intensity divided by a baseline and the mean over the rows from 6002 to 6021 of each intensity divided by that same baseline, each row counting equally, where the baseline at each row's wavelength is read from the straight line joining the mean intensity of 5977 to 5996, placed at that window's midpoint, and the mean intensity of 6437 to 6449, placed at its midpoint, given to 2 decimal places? 1.00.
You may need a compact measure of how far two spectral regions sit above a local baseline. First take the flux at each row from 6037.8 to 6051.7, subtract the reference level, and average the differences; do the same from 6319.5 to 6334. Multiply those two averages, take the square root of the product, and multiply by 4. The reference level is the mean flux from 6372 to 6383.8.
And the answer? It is 1.5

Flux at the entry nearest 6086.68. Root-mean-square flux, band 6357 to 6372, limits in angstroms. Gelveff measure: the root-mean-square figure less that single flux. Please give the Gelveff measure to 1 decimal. -1.2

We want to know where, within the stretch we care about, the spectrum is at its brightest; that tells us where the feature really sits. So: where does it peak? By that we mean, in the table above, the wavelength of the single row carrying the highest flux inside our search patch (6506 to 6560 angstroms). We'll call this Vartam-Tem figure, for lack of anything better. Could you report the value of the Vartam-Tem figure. 6522.00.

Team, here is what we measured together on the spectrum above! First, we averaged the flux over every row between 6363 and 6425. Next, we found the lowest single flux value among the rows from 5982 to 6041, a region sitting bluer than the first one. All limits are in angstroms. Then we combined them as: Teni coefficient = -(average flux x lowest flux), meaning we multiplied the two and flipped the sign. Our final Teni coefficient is -74.5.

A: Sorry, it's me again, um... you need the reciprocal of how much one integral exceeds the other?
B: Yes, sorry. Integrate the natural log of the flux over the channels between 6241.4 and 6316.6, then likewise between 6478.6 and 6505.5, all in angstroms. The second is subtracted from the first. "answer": 0.010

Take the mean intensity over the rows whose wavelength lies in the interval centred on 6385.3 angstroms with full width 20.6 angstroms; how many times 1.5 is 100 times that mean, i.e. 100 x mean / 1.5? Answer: 595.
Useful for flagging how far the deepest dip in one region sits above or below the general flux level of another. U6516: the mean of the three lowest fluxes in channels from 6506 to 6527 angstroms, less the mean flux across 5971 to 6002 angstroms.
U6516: -0.53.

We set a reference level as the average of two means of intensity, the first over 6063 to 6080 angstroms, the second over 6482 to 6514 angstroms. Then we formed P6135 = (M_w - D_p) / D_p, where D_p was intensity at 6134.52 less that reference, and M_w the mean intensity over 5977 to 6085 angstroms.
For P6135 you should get -21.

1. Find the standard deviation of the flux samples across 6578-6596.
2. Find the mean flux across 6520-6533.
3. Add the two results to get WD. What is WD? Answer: 9.8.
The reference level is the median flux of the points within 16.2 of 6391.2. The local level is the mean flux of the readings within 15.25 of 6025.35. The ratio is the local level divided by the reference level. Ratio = 1.02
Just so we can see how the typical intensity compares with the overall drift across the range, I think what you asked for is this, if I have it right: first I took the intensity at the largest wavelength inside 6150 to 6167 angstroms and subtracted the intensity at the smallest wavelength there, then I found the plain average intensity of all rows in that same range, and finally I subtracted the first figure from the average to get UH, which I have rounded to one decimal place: 8.9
